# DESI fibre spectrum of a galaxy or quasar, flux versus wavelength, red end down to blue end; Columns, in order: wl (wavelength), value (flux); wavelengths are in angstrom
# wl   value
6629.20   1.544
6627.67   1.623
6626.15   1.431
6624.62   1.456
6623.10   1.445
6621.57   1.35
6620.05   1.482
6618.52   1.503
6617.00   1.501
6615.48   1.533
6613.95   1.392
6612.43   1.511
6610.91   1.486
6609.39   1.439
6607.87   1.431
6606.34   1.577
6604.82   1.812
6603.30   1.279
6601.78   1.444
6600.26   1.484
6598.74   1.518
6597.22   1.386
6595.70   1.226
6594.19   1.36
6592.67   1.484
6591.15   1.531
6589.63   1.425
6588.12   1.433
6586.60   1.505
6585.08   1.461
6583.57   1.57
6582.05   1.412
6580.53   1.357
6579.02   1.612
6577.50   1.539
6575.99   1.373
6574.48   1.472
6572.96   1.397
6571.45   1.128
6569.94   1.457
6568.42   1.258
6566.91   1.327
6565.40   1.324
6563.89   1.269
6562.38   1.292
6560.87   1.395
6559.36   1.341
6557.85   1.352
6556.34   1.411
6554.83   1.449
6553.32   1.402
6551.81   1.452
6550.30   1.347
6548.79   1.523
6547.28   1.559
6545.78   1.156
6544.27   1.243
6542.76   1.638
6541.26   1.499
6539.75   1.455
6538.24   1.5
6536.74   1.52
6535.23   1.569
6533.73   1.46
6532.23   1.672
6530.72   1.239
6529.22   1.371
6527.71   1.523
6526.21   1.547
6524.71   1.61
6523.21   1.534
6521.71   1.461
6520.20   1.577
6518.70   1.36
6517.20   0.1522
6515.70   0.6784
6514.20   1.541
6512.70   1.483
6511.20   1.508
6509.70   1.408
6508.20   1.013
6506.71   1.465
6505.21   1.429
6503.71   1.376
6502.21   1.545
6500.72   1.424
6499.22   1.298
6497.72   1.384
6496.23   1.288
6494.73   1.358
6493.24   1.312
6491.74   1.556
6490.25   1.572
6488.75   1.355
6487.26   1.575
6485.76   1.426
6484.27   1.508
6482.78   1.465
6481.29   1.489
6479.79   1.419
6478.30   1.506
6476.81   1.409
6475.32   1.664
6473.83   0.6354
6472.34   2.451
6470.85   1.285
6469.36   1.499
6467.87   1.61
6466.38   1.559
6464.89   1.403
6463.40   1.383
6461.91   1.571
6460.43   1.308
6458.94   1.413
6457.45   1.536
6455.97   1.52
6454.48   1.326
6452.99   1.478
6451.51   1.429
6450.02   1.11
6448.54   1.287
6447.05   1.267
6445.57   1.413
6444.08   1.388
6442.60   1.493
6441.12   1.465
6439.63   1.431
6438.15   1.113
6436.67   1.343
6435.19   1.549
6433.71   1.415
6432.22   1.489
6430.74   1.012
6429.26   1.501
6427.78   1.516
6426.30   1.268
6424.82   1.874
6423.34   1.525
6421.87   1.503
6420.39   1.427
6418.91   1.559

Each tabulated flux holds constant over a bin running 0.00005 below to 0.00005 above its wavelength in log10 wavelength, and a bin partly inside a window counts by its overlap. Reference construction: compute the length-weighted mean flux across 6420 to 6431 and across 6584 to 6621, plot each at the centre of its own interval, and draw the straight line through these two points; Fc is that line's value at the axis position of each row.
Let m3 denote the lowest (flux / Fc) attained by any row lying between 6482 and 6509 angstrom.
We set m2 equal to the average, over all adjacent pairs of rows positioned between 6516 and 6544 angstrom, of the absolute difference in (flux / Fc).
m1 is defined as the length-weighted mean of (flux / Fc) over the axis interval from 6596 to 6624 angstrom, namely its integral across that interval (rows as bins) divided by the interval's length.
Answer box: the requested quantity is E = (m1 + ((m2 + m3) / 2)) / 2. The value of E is 0.70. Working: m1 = 1.00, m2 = 0.124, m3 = 0.69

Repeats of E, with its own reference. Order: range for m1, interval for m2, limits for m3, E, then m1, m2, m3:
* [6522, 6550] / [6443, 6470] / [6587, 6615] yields 0.73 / 1.00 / 0.084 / 0.84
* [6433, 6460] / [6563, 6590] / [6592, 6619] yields 0.70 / 0.94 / 0.082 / 0.84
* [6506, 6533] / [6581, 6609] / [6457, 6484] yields 0.59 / 0.91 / 0.090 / 0.43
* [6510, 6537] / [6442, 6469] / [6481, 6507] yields 0.71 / 0.94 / 0.084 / 0.88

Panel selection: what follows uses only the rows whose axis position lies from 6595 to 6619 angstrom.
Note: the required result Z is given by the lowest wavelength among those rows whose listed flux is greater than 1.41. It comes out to 6598.74 angstrom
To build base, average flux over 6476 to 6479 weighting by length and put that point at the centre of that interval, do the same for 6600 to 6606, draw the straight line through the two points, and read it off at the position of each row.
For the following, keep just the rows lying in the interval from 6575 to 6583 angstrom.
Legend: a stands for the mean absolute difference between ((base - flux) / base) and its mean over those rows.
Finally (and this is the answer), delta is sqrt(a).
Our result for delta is 0.25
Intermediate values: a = 0.062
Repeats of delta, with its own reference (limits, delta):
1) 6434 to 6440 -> 0.30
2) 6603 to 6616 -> 0.26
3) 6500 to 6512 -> 0.26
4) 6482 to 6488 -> 0.18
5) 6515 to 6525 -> 0.55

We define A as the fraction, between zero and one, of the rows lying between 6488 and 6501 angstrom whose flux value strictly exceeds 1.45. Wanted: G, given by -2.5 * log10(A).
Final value 1.6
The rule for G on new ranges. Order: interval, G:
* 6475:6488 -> 0.4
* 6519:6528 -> 0.0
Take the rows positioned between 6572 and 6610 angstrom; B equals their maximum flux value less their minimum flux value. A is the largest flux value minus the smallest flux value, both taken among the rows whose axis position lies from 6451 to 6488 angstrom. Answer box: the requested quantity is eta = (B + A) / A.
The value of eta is 1.3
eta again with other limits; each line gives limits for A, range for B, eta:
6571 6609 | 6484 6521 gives 3.1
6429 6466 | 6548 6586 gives 1.9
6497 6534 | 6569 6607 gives 1.5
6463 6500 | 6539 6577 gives 1.3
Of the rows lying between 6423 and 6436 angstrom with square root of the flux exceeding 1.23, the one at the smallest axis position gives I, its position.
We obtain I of 6423.34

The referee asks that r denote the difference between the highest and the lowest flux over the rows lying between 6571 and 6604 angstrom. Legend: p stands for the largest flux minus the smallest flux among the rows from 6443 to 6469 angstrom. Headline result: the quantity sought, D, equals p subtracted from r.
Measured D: 0.0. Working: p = 0.50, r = 0.5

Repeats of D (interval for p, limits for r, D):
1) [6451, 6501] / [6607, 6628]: -1.5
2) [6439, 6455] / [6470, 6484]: 1.4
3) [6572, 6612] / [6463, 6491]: 1.2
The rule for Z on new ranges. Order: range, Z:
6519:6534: 6520.20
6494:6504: 6500.72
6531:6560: 6532.23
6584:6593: 6585.08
